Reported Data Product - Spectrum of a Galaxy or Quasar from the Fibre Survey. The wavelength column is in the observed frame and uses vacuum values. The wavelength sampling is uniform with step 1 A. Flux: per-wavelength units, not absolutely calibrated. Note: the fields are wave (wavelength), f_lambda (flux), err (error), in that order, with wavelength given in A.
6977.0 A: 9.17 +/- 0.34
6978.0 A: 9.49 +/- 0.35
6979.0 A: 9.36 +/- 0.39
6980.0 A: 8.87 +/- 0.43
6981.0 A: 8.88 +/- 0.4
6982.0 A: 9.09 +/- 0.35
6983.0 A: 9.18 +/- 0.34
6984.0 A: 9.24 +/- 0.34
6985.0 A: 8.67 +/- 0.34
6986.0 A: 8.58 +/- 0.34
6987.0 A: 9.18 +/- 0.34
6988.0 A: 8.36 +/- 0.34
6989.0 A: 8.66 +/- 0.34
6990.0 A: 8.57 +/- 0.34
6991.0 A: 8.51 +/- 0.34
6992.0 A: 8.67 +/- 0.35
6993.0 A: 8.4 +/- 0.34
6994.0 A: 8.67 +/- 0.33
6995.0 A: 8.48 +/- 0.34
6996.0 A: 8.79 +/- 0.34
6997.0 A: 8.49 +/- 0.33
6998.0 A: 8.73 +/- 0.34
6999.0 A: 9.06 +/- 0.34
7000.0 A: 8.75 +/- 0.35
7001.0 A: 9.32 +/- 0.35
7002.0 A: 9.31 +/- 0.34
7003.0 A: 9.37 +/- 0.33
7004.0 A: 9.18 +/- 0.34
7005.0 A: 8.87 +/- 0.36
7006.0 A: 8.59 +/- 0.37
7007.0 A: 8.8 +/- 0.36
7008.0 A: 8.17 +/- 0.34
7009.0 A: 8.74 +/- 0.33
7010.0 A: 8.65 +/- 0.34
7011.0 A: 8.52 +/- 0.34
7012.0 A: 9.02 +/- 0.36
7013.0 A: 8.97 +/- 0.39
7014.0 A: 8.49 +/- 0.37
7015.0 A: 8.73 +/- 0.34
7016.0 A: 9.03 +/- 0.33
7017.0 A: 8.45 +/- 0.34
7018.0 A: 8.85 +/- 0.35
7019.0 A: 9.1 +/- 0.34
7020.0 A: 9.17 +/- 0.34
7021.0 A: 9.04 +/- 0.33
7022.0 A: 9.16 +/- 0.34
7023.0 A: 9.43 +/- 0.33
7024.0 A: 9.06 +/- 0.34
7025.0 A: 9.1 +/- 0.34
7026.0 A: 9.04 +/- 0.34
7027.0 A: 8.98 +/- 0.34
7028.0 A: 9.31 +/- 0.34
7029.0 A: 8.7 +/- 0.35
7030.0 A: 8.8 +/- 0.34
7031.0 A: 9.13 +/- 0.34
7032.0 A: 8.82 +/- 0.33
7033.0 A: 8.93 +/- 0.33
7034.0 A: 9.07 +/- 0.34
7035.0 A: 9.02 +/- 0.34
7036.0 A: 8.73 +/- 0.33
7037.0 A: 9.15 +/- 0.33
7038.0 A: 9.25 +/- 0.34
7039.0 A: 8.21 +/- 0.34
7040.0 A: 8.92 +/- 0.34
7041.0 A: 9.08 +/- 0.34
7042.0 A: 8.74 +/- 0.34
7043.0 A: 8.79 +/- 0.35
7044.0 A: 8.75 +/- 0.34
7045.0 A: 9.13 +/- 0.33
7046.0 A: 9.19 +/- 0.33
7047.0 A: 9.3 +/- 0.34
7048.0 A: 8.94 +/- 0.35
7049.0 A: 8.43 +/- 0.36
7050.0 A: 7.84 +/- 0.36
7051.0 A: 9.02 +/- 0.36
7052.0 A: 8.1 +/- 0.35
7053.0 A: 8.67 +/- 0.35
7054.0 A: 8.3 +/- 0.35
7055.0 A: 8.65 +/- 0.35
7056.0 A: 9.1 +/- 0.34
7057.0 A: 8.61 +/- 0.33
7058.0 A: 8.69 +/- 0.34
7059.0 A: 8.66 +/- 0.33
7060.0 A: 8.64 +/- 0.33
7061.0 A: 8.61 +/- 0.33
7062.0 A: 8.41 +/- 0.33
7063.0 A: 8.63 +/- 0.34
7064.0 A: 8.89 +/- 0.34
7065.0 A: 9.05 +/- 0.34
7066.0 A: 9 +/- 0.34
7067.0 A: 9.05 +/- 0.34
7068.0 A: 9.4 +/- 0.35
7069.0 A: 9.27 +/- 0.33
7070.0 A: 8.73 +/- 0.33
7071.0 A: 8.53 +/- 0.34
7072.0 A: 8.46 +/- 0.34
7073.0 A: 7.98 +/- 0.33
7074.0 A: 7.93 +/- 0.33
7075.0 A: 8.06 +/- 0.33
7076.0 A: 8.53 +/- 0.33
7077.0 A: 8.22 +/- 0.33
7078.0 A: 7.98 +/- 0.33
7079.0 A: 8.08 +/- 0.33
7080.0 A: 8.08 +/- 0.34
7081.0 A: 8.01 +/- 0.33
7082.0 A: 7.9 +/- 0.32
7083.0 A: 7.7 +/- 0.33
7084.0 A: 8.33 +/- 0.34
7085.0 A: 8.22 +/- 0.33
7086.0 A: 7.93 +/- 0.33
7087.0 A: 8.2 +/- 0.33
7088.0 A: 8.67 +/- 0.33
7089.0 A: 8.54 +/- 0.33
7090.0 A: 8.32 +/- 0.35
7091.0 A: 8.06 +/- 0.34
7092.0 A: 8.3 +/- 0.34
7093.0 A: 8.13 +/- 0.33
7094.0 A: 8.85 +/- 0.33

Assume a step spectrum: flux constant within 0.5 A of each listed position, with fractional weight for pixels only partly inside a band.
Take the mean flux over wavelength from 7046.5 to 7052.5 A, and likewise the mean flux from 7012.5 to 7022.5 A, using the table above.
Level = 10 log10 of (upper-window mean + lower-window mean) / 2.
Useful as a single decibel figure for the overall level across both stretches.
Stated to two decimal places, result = 9.42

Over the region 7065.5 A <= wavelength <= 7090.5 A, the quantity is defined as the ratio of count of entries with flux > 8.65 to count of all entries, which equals 0.24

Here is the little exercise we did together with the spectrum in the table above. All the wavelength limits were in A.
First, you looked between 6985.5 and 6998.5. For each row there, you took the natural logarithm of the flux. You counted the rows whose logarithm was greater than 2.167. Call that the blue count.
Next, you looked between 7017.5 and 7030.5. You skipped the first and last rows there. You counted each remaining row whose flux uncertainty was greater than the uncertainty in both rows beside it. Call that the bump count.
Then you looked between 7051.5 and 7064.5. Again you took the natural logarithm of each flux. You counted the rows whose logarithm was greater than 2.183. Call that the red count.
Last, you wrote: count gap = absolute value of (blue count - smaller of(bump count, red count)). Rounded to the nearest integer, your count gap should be 0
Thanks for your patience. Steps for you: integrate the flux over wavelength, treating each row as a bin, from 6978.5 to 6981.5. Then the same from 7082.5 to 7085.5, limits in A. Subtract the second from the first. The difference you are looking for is 2.9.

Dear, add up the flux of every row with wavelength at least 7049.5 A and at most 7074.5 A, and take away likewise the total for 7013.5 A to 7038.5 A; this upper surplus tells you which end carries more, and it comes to -8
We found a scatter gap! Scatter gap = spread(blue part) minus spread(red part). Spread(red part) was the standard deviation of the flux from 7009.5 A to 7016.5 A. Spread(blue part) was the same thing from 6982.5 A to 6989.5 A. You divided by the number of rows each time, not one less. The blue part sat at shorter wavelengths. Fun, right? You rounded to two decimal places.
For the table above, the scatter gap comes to 0.11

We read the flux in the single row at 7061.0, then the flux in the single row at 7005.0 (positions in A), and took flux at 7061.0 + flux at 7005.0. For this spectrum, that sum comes 17.5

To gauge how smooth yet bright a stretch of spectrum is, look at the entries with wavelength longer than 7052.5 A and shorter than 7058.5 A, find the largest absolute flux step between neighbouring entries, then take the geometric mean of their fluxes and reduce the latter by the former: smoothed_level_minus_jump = 8.2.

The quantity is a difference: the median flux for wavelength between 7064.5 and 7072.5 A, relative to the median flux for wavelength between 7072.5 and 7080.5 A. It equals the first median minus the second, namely 1.0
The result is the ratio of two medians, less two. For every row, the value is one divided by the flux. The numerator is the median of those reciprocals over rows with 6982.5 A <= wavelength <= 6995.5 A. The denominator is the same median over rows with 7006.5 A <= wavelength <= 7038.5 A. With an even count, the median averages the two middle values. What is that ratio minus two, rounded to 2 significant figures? -0.96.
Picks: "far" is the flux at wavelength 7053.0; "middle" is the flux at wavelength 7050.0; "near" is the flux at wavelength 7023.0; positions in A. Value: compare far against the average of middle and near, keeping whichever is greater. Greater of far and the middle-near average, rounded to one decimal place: 8.7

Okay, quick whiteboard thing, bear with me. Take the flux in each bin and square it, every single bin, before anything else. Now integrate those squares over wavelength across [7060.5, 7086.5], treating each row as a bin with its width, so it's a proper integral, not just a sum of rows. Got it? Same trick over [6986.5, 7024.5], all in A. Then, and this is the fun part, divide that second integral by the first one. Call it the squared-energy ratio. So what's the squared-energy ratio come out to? 1.6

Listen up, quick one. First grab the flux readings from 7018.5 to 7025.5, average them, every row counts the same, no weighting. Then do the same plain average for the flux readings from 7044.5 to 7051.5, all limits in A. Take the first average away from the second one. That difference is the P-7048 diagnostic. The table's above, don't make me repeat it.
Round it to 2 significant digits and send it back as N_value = -0.32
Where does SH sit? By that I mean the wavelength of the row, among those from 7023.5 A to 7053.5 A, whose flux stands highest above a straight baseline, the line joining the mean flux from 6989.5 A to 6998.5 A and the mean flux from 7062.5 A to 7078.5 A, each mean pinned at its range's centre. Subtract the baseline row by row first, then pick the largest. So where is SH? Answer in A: 7028.0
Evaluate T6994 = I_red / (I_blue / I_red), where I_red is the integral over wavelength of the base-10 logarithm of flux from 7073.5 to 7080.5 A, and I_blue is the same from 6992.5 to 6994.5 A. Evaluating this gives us 21.8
